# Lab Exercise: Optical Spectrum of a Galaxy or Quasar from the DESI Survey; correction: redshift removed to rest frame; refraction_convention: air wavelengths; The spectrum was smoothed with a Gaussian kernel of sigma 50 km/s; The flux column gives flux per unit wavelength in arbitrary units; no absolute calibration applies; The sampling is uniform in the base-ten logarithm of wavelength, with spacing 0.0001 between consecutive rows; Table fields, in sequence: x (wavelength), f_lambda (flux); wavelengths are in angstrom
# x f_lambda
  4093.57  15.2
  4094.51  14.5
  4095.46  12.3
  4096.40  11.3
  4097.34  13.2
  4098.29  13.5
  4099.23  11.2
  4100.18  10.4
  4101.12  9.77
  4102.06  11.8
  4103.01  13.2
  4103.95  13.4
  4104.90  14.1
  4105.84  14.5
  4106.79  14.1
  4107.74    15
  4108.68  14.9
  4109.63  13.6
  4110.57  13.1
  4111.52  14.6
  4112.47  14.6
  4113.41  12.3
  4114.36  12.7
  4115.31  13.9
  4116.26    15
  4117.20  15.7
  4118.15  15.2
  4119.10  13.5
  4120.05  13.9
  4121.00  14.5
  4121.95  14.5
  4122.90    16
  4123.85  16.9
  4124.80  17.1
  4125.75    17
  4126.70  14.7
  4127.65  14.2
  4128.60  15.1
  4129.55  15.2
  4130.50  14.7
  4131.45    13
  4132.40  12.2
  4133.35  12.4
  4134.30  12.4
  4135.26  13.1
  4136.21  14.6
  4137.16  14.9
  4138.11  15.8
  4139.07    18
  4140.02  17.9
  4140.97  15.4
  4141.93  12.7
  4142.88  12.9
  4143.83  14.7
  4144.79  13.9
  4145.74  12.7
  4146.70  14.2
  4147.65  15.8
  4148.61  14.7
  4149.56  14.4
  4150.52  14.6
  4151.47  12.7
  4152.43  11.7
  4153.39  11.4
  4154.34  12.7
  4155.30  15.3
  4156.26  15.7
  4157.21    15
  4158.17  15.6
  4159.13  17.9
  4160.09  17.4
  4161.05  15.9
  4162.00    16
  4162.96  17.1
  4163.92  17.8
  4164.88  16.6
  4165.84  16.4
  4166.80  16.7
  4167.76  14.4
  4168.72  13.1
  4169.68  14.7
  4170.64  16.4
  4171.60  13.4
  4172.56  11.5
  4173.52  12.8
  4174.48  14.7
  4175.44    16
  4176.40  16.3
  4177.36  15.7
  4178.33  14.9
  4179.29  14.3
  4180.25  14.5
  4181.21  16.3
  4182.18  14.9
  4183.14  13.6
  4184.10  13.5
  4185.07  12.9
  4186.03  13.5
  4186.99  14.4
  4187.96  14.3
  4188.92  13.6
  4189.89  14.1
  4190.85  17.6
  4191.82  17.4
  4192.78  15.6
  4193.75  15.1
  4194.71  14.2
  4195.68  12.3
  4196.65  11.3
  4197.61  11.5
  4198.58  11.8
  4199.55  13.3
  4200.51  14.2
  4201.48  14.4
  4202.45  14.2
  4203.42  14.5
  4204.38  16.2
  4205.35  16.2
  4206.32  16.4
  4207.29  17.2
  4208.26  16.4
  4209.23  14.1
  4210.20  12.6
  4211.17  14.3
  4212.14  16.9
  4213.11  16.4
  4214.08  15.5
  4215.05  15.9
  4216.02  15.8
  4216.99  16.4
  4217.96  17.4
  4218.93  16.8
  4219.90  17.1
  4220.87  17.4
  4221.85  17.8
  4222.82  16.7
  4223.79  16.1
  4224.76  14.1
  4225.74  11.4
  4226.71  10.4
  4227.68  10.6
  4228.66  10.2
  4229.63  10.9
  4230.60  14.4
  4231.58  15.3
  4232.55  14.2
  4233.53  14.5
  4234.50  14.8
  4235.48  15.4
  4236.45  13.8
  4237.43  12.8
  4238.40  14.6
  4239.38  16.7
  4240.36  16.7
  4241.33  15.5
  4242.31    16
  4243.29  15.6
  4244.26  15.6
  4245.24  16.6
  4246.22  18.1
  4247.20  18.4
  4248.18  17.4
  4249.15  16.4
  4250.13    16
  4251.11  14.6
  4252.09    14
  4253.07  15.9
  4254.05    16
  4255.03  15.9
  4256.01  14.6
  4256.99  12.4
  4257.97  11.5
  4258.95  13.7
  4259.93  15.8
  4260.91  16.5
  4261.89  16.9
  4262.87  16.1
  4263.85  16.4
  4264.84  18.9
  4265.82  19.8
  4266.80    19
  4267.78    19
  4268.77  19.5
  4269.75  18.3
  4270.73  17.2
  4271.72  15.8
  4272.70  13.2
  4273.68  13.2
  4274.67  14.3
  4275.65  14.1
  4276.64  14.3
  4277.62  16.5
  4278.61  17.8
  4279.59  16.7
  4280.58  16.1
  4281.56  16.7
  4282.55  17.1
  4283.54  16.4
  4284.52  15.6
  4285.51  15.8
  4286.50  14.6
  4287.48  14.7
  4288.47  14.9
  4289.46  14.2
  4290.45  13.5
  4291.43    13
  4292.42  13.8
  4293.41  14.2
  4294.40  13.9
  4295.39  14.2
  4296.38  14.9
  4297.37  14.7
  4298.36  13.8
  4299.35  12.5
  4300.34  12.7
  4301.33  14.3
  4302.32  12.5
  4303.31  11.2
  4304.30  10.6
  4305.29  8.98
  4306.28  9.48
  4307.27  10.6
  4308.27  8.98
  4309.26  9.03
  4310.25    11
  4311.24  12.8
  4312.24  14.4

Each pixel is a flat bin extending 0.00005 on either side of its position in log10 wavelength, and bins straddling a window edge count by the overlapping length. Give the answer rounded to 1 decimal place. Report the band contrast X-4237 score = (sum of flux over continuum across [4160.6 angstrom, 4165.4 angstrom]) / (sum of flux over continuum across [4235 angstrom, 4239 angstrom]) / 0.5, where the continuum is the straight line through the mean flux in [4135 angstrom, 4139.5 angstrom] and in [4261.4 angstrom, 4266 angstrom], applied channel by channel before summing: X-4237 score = 3.2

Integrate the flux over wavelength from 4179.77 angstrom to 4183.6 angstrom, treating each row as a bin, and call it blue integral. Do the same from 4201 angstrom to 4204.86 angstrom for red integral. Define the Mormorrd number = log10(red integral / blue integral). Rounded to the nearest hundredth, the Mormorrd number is 0.00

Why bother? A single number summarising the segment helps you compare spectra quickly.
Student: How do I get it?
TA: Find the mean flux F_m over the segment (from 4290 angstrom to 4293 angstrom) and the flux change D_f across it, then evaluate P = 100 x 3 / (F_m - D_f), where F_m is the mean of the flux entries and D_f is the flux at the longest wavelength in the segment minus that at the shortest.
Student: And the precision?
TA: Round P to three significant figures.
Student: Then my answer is 22.8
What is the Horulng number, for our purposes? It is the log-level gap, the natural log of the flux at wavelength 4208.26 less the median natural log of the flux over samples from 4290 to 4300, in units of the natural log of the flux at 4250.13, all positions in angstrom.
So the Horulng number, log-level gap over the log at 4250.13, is 0.06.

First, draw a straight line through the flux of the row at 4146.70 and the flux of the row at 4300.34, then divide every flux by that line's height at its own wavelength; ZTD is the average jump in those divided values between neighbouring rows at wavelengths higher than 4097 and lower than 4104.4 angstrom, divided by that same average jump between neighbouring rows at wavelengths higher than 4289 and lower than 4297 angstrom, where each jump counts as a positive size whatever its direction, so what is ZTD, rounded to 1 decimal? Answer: 1.8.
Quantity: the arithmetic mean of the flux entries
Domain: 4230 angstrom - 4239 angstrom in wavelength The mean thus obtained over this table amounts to 14.4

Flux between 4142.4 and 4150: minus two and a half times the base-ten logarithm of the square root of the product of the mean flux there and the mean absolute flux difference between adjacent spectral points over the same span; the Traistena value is -1.53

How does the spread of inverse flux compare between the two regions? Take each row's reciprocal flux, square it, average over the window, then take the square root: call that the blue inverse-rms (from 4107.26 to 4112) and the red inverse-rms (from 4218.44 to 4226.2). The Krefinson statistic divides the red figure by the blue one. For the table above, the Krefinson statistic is 0.92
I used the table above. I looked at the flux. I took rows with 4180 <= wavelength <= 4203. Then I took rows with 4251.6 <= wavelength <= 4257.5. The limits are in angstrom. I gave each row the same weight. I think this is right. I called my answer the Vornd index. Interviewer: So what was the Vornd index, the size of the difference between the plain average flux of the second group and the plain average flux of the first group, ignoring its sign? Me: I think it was 0.7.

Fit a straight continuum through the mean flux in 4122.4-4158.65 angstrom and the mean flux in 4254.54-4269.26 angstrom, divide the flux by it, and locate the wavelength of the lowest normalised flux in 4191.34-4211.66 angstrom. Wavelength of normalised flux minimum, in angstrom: 4196.65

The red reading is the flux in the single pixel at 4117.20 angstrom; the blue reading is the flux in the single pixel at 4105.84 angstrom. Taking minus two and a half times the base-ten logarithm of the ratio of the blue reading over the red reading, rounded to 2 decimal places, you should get 0.09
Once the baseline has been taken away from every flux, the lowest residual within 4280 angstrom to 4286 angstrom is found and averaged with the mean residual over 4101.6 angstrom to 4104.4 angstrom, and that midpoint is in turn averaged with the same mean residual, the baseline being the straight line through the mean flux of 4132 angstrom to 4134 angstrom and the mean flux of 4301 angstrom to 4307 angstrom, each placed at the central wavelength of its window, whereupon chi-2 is 1.3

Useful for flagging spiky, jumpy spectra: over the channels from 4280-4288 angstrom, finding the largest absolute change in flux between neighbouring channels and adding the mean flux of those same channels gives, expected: 17.1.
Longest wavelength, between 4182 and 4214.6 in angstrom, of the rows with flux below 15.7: 4214.08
